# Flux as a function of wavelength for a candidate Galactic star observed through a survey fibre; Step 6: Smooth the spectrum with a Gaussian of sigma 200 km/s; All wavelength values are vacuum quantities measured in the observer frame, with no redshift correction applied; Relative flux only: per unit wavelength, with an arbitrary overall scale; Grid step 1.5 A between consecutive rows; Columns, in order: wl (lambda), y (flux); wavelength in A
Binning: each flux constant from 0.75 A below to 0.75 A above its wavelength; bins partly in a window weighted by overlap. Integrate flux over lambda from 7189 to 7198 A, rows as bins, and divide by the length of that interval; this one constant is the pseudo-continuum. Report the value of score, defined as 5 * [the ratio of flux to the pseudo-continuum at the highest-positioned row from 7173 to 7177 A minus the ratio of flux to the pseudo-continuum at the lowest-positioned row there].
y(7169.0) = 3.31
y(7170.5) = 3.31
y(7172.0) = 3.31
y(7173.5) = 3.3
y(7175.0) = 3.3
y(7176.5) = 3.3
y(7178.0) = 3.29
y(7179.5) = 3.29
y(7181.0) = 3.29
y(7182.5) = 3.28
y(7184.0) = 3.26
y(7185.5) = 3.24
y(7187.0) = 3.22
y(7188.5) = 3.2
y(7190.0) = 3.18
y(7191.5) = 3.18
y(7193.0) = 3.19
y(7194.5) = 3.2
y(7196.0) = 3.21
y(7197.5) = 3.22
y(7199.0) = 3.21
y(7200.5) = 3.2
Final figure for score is 0.00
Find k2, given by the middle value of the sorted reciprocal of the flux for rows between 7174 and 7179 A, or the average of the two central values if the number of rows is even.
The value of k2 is 0.303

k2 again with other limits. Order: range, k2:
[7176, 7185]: 0.304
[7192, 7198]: 0.312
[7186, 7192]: 0.313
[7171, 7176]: 0.303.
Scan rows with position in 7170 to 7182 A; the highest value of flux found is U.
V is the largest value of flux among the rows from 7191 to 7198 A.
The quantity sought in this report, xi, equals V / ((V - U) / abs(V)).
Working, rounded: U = 3.31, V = 3.22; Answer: -115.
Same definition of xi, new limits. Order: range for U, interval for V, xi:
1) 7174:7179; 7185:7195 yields -175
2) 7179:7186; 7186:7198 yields -148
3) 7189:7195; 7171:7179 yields 100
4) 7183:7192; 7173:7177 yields 272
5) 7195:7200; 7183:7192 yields 266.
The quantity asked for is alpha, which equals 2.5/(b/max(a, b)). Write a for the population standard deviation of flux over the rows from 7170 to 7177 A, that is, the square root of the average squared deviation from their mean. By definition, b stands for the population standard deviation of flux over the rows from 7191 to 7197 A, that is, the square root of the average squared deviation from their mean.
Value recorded 2.5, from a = 0.005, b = 0.011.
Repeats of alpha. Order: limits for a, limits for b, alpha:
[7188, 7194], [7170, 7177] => 4.2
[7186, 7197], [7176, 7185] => 2.8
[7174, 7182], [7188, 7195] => 2.5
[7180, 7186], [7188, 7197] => 4.3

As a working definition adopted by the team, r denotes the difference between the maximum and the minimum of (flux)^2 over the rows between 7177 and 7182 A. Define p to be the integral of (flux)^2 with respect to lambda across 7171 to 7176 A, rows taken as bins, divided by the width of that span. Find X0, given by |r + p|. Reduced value 10.9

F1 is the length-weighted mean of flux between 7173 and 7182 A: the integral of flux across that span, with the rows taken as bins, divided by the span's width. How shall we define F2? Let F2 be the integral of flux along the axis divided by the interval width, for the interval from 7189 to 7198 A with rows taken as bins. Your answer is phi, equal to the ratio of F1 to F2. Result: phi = 1.03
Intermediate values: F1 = 3.29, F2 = 3.20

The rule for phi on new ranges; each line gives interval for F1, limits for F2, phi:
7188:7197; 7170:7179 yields 0.97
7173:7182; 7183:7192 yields 1.02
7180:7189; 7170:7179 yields 0.98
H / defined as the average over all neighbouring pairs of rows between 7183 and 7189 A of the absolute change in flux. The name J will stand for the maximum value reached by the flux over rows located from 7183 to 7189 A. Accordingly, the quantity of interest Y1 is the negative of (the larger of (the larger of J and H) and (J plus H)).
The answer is -3.28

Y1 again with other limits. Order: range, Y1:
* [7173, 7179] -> -3.30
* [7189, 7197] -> -3.22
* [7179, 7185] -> -3.30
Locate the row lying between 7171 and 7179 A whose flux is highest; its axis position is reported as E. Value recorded 7172.0 A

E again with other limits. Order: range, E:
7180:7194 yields 7181.0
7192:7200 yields 7197.5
